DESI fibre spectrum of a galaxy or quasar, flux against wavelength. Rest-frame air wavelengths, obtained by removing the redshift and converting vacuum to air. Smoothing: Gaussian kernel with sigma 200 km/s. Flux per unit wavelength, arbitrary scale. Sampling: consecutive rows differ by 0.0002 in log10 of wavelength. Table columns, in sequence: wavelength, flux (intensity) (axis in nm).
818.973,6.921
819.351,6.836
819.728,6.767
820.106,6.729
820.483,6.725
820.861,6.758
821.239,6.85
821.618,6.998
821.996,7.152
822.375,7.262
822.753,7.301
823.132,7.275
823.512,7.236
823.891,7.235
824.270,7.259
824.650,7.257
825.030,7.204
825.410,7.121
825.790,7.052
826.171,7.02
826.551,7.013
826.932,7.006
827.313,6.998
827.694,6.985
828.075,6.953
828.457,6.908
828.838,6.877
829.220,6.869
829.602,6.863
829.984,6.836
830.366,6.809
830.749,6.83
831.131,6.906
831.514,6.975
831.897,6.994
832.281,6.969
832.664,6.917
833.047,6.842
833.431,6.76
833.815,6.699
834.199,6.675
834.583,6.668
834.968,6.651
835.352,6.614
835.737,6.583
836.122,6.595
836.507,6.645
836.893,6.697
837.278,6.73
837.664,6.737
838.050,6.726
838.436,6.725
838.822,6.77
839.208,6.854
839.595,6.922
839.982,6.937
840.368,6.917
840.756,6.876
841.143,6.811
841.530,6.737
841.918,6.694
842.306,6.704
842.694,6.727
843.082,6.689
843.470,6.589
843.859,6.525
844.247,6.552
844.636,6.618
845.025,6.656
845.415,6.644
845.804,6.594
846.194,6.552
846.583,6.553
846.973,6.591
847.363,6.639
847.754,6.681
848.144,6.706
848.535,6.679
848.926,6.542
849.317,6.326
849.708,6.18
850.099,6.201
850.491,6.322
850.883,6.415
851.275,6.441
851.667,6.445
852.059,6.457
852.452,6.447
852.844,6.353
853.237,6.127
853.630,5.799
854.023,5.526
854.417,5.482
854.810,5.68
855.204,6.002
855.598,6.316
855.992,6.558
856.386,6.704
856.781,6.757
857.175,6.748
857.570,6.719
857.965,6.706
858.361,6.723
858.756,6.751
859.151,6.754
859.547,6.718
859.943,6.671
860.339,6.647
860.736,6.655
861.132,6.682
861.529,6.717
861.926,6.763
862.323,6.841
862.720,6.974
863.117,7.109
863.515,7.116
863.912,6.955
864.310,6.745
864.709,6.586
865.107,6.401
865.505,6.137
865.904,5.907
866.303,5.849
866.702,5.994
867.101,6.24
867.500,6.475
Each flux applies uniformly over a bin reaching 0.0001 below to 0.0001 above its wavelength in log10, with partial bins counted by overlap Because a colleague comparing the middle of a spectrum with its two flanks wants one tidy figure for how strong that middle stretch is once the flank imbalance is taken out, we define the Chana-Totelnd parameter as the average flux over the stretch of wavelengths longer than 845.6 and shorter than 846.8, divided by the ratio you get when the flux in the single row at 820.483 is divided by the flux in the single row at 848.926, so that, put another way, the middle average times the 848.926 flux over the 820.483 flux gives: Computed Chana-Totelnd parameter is 6.39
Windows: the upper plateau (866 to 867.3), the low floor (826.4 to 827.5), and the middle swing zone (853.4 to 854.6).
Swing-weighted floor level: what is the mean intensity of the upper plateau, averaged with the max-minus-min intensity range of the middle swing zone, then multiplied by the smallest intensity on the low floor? 22.2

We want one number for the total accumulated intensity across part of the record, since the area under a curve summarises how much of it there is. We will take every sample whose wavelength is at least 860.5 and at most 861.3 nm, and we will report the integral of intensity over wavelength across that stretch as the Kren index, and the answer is 5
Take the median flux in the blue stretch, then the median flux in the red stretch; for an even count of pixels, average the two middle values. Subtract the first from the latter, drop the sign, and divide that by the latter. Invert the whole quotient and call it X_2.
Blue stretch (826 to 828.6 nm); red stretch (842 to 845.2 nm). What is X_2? 18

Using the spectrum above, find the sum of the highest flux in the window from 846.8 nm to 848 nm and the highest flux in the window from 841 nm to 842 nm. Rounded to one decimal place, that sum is 13.5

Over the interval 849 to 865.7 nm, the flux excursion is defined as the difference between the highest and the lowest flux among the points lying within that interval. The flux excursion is 1.6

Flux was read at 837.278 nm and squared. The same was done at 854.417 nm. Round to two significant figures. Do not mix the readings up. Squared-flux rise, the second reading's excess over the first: -15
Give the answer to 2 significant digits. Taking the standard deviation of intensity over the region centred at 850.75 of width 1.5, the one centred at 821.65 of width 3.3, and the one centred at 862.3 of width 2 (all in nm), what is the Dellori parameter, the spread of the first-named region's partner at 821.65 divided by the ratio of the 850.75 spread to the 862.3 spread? 0.36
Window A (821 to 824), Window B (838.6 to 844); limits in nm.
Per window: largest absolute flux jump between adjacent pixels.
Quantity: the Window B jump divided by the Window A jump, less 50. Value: -49.4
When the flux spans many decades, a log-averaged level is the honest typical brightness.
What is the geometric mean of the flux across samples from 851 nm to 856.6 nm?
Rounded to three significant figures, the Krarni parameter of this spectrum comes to 6.15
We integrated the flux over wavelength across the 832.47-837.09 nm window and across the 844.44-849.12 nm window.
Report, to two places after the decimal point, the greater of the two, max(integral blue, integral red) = 30.98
